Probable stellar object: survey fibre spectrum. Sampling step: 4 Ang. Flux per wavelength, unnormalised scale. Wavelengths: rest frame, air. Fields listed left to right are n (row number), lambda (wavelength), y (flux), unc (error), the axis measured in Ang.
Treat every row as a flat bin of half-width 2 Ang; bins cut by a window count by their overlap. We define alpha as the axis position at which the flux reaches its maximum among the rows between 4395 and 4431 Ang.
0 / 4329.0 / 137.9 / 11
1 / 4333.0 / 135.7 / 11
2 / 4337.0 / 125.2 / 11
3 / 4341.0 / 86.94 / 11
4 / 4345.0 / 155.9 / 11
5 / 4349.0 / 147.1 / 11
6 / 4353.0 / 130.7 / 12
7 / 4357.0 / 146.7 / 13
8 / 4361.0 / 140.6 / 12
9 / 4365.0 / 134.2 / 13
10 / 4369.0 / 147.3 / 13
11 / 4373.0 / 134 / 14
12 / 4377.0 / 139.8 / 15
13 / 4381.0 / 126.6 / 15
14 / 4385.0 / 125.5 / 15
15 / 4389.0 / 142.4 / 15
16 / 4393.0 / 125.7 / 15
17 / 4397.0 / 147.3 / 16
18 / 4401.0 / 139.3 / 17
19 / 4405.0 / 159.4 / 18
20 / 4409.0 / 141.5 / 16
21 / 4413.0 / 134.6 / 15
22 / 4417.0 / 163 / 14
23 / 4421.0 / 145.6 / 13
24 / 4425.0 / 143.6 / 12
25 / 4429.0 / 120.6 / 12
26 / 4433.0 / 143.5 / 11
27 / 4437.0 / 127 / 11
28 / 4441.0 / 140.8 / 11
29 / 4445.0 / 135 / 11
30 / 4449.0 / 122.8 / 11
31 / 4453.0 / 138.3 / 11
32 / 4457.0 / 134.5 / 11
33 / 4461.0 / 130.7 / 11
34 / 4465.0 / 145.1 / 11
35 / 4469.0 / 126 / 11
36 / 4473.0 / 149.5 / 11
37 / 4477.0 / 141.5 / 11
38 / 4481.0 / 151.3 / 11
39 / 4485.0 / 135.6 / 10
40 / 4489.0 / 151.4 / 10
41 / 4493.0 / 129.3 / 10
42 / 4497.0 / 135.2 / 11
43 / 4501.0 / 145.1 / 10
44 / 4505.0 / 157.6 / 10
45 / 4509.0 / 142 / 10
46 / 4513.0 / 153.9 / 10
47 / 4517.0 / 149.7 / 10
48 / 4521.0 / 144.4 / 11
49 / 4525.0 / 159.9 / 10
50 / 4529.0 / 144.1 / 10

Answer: 4417.0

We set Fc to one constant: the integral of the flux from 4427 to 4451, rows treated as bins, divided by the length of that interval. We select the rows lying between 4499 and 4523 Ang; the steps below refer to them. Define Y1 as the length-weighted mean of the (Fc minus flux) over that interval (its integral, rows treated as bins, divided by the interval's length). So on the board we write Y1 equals -17.2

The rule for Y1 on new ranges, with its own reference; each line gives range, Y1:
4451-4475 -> -5.7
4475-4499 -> -9.1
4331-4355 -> 1.4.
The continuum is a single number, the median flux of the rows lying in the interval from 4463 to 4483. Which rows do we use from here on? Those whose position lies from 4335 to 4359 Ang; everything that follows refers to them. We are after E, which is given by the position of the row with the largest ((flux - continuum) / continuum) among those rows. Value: 4345.0 Ang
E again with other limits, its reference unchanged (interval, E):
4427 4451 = 4433.0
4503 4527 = 4525.0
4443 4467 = 4465.0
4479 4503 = 4489.0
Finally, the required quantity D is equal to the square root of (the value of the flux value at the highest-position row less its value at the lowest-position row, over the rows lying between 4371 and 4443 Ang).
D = 2.6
